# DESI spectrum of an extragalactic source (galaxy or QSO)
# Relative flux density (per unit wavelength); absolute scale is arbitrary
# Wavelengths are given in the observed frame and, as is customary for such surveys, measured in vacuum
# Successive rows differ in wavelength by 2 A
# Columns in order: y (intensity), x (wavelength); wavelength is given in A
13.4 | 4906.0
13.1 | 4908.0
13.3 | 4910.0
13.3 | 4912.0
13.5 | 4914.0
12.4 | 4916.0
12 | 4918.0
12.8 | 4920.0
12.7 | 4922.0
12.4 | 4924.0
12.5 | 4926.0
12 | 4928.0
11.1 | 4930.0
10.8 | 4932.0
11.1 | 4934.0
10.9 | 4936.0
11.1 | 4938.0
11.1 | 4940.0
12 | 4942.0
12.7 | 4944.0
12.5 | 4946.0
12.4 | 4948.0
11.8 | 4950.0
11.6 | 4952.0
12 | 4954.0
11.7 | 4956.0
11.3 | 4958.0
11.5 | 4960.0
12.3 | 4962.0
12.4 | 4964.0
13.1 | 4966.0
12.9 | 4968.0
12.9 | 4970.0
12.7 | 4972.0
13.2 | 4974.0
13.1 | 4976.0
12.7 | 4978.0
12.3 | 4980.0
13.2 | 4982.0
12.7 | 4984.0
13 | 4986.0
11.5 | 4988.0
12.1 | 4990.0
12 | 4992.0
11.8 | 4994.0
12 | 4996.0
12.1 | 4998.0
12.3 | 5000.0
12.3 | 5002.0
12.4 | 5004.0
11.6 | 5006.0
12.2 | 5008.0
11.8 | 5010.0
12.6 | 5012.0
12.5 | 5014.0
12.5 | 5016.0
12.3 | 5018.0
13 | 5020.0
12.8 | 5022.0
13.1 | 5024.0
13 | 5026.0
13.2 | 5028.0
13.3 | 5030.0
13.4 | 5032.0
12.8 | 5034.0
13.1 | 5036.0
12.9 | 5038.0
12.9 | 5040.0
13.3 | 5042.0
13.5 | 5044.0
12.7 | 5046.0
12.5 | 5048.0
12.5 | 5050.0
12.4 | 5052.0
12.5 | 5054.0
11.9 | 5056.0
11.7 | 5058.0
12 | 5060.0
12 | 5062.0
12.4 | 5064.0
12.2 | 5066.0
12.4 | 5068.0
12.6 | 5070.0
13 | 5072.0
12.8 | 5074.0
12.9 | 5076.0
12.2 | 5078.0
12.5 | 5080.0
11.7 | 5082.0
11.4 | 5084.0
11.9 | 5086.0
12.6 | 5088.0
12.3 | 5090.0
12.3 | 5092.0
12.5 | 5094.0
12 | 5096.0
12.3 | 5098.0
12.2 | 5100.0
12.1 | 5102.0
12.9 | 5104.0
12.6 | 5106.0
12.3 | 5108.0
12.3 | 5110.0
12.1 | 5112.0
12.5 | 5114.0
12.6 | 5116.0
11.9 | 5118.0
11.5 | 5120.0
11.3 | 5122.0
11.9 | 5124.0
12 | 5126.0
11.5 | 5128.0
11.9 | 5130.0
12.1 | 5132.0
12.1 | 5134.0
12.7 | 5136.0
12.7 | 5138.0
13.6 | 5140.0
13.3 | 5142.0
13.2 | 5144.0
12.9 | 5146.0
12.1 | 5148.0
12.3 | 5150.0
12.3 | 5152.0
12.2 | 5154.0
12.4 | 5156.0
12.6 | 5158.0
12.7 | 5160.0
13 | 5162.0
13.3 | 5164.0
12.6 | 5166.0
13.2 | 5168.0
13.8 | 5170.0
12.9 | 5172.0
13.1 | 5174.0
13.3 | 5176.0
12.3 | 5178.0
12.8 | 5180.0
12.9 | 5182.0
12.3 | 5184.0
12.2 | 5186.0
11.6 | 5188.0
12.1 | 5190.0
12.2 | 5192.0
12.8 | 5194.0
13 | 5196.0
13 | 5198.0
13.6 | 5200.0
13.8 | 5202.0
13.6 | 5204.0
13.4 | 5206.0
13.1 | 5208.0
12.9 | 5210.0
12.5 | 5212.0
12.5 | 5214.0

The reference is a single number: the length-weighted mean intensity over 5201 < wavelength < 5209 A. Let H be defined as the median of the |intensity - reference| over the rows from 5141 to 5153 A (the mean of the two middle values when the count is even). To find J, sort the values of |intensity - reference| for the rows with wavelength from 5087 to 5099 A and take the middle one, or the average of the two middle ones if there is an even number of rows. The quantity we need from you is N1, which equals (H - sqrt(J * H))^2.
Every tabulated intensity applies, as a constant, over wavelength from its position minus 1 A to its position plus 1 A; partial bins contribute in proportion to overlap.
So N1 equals 0.0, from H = 0.9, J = 1.2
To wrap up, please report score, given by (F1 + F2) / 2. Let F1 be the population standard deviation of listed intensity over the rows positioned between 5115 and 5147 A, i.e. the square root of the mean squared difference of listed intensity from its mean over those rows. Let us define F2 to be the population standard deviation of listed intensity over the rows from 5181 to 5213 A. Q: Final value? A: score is 0.64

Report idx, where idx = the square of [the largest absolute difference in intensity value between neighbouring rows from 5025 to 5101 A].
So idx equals 0.6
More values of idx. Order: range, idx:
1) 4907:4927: 1.2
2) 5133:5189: 1.0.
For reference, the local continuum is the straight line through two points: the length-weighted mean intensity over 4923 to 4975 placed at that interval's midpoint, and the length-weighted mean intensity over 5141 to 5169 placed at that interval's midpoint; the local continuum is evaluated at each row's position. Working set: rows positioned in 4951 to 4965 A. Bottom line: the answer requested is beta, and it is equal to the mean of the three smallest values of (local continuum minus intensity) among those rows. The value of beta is -0.195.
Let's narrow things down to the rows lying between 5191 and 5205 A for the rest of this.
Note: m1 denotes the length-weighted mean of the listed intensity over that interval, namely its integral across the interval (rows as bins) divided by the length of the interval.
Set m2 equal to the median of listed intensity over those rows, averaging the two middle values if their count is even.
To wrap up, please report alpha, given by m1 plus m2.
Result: 26.1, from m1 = 13.1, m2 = 13.0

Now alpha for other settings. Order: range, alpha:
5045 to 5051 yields 25.1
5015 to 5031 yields 25.9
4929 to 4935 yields 22.1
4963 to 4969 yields 25.7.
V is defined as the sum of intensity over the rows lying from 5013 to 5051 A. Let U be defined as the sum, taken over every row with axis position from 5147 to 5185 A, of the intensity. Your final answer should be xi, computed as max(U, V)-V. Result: 0.0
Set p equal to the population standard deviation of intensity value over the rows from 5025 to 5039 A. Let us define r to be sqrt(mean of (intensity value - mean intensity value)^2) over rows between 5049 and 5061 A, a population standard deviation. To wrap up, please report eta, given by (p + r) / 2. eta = 0.26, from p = 0.20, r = 0.31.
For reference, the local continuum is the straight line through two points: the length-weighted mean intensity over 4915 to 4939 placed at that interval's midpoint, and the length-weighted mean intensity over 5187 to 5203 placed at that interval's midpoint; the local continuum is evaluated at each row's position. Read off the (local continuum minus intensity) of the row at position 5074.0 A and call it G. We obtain -0.5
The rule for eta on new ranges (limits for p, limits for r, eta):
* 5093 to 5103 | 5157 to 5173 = 0.28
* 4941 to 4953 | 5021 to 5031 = 0.28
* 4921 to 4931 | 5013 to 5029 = 0.44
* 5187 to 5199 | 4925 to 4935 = 0.58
